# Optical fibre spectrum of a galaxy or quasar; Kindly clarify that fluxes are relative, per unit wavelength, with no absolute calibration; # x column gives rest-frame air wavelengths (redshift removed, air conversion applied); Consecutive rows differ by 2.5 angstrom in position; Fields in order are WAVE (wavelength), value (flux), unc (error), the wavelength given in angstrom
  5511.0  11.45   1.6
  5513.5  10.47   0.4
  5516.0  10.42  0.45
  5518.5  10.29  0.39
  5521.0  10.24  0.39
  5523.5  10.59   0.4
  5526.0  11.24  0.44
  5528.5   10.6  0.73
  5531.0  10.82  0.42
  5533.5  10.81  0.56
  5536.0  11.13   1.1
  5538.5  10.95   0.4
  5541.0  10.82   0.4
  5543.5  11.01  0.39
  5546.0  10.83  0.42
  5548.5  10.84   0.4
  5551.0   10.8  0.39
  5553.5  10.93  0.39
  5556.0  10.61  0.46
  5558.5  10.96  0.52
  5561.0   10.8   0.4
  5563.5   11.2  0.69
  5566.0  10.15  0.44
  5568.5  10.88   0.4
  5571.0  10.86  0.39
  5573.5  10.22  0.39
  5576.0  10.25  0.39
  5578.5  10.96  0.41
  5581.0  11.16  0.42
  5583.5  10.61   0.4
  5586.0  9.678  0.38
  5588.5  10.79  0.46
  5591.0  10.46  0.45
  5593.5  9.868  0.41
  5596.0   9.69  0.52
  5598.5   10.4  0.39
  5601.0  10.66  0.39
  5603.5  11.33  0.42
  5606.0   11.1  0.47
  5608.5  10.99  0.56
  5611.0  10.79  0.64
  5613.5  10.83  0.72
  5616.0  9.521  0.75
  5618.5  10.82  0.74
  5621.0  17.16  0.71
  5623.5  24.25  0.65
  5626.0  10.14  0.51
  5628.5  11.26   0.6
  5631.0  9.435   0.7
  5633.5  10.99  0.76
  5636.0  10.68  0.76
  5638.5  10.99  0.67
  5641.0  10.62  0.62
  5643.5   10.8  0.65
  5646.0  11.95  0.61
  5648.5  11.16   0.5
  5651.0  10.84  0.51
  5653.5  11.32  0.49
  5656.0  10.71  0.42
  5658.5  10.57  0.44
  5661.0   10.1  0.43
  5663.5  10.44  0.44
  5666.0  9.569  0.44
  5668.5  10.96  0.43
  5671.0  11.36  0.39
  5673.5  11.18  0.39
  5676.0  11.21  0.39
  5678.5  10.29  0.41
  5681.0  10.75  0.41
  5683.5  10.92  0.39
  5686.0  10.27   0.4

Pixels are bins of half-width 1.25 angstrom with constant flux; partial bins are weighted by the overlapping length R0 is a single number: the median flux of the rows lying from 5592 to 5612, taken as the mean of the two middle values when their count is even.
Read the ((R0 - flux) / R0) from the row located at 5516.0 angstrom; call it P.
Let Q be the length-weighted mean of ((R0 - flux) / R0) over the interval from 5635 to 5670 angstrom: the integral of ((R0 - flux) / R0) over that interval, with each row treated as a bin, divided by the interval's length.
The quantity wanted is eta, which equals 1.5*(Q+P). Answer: 0.036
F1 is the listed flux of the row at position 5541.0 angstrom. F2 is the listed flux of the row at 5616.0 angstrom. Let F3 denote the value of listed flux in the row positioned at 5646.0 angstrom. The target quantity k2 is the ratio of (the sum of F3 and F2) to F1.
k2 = 1.98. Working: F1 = 10.82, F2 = 9.521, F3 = 11.95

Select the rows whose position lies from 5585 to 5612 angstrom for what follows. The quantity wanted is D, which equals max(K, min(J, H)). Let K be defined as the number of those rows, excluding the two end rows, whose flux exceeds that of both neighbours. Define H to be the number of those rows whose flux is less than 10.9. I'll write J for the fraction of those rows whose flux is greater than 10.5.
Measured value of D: 2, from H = 8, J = 0.55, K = 2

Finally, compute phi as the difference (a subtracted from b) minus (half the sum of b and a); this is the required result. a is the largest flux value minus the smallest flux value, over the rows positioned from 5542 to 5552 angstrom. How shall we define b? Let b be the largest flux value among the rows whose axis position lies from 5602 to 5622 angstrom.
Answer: 8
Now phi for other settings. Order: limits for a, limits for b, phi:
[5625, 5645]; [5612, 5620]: 3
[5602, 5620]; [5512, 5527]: 3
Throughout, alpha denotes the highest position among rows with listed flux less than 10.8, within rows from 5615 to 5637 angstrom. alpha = 5636.0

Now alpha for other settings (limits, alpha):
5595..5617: 5616.0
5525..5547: 5528.5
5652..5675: 5666.0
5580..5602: 5601.0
